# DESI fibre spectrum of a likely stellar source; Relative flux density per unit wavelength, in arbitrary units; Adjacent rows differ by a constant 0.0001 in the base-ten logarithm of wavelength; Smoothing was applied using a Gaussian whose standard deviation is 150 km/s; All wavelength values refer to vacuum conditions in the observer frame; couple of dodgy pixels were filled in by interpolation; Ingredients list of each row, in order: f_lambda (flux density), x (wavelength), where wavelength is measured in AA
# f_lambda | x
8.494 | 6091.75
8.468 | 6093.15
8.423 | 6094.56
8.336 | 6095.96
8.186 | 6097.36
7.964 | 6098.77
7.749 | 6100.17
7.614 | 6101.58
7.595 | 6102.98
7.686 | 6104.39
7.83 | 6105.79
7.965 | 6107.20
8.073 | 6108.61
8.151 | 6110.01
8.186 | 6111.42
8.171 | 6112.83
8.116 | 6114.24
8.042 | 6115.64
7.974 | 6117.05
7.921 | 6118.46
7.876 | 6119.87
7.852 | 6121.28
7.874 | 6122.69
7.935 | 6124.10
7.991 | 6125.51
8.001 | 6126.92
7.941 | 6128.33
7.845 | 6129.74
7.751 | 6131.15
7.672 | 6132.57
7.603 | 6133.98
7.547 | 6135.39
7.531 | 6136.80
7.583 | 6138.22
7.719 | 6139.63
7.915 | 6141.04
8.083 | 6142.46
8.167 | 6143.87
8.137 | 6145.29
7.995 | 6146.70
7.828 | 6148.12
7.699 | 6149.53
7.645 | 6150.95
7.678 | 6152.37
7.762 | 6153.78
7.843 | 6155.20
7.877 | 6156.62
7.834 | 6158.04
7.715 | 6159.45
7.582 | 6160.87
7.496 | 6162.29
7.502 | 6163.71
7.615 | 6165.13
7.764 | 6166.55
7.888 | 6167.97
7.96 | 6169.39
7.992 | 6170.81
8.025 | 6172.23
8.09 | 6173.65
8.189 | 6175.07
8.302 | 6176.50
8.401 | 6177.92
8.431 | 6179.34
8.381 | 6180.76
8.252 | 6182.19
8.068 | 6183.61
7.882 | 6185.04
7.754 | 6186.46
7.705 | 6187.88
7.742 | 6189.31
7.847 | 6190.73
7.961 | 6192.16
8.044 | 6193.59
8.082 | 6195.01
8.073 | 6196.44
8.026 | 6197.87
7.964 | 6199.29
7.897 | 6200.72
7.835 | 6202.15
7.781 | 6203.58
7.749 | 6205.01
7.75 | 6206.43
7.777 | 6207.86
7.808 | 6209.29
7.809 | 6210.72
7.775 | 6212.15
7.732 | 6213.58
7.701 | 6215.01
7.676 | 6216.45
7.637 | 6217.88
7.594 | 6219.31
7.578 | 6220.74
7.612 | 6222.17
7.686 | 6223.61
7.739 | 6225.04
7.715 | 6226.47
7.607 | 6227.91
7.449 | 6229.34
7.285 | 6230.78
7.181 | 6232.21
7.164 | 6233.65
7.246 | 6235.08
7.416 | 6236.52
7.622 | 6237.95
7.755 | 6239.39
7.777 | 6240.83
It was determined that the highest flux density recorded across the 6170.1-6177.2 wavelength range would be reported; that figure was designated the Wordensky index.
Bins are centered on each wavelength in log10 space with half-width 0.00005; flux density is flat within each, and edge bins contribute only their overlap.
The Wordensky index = 8.302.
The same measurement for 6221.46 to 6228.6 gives 7.739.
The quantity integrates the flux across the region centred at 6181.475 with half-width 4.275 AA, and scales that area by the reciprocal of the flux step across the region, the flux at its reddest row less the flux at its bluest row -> -136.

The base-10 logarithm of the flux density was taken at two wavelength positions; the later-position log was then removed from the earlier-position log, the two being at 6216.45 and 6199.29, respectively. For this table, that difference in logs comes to 0.016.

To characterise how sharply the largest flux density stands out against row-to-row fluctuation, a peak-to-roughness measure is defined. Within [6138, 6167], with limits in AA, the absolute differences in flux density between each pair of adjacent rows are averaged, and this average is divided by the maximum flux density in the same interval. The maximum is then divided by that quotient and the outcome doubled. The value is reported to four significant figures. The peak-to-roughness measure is 1343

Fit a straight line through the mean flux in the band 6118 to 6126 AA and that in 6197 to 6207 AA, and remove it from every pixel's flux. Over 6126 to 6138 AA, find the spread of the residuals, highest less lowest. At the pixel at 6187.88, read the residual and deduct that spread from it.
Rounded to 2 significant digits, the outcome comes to -0.63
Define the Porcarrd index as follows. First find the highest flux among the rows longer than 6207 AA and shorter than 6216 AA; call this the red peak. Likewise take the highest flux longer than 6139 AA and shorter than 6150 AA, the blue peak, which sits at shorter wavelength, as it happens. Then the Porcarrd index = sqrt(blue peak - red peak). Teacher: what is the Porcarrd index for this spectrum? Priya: 0.60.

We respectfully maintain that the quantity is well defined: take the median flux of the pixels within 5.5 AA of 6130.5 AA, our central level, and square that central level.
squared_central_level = 61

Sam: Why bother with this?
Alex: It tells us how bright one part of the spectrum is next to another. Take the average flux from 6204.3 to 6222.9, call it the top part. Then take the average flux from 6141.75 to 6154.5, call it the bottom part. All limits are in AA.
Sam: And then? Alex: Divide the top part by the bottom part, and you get 0.98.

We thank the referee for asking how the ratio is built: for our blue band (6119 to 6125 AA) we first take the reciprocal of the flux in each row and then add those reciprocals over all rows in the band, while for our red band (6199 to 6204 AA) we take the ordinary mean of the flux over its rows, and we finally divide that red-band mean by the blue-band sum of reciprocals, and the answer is 15.5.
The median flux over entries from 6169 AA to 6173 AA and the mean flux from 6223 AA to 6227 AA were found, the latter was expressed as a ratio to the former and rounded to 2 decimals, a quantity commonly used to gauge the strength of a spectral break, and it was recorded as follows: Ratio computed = 0.97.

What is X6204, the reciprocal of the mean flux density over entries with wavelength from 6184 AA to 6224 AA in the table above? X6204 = 0.128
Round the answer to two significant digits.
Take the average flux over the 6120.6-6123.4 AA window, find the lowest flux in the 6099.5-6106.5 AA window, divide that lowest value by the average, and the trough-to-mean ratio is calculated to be 0.97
